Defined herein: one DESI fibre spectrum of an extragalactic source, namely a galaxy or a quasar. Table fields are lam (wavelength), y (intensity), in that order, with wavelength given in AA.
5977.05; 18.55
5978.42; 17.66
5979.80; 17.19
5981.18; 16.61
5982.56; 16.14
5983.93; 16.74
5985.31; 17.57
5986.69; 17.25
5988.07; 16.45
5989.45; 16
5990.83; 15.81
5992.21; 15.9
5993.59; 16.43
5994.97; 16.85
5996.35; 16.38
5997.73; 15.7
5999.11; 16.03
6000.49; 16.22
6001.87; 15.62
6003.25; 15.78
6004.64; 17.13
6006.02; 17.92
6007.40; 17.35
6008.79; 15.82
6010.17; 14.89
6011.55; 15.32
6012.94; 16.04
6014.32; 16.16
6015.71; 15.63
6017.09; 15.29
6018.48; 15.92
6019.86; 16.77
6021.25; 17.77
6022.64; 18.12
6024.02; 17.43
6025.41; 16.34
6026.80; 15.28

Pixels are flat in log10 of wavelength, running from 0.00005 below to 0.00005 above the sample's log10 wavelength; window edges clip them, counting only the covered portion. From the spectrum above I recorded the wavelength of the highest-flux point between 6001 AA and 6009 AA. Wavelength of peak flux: 6006.02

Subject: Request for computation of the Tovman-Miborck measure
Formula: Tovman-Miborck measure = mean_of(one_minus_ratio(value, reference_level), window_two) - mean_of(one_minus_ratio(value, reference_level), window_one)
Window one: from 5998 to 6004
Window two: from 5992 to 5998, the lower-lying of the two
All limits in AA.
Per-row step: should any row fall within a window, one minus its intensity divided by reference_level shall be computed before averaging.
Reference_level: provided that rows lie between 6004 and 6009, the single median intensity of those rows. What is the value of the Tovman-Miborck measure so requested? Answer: -0.02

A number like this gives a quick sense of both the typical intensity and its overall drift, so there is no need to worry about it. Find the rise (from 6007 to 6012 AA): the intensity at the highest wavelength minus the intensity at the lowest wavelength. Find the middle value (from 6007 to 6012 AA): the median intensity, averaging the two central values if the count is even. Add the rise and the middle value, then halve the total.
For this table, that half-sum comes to 6.8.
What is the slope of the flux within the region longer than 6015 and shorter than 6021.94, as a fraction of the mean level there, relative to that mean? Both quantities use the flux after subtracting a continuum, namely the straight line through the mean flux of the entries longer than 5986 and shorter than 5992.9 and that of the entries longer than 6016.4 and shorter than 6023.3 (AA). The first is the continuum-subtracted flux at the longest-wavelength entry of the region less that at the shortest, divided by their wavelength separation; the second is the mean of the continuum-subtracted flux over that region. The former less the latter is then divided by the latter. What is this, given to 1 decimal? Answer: -1.8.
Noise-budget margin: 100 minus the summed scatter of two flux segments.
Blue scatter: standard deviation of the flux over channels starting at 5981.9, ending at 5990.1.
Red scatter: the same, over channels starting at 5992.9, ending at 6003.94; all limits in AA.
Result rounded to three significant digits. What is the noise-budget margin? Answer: 99.0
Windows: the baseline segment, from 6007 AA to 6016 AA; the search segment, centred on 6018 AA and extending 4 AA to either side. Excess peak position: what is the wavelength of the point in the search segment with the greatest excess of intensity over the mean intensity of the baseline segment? 6021.25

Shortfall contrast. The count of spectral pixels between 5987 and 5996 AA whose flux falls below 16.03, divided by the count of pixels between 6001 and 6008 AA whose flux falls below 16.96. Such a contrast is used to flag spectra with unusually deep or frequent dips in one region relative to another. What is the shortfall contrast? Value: 1.5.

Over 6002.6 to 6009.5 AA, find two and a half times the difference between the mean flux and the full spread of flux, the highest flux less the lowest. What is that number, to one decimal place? 36.6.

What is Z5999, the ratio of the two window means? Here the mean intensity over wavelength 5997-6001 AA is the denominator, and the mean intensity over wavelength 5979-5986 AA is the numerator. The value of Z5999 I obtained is 1.05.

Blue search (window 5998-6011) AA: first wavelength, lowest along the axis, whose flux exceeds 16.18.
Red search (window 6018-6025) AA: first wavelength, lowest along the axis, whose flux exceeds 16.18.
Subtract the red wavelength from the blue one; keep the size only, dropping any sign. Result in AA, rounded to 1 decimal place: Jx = 19.4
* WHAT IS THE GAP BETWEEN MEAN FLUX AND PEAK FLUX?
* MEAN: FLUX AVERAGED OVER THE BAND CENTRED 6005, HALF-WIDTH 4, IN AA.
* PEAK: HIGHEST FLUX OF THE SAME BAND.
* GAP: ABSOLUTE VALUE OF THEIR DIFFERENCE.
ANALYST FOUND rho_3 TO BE 1.3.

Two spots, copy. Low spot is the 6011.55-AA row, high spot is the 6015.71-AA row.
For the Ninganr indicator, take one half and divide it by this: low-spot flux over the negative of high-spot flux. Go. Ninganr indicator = -0.510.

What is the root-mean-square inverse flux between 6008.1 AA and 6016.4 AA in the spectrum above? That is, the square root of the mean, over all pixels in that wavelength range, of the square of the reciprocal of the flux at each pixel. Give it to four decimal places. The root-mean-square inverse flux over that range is 0.0640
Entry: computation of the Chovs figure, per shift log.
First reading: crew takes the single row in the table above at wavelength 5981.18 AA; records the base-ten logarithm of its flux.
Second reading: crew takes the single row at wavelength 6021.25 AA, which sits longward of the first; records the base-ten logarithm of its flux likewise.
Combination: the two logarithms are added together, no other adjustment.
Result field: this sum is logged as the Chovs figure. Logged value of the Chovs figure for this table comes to 2.47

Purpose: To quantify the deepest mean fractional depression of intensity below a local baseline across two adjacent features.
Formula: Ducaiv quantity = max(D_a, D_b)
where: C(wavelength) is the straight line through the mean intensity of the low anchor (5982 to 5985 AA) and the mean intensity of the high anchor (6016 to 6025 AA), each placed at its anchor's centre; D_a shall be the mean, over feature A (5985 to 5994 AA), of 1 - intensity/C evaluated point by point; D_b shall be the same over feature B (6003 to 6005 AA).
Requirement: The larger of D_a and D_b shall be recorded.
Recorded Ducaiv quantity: 0.014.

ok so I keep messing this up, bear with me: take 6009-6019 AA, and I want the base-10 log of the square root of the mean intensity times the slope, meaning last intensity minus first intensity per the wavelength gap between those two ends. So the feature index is 0.14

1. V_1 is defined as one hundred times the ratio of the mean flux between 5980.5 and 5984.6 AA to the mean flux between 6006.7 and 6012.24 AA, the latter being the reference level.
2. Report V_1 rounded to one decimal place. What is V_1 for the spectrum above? 104.1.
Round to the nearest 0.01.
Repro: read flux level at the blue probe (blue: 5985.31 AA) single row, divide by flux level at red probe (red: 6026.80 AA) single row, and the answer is 1.15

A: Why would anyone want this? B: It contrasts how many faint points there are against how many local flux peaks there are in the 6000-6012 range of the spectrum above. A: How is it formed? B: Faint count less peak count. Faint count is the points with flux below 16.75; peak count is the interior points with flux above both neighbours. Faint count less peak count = 5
